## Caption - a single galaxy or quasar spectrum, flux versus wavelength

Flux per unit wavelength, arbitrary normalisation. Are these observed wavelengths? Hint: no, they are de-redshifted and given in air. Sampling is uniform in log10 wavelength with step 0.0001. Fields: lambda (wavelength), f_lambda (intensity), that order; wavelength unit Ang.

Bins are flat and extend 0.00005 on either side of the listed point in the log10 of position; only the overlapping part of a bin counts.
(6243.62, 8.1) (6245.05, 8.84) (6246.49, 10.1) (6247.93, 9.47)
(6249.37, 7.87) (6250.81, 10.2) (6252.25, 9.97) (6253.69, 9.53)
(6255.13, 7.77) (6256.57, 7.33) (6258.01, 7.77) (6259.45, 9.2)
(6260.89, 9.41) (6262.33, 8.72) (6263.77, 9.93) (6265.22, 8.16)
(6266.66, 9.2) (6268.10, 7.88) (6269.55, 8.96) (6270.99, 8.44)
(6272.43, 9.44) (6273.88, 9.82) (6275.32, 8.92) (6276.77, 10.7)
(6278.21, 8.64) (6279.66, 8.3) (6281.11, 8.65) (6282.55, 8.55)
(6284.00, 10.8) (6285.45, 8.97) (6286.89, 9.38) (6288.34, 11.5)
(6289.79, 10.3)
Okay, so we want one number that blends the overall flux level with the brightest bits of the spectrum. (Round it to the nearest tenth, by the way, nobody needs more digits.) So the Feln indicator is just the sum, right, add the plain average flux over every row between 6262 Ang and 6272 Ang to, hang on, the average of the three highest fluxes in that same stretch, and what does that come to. 18.1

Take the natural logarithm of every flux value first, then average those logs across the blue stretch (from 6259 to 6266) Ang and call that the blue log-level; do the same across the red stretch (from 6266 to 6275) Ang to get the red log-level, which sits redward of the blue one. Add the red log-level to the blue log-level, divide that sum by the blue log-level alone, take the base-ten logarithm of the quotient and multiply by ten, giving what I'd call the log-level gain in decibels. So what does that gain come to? 3.00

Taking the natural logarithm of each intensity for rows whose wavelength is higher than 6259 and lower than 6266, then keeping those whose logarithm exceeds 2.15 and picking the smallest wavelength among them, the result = 6259.45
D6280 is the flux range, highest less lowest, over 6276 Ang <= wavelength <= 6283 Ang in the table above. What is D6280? 2.40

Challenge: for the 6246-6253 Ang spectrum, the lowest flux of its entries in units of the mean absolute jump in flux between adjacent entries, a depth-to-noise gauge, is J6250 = 6.6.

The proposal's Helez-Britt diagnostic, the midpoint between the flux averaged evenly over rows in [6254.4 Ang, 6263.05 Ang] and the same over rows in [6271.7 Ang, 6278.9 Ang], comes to 8.9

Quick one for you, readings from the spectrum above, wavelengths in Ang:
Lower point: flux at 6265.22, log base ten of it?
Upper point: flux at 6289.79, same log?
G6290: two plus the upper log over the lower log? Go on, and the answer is 3.11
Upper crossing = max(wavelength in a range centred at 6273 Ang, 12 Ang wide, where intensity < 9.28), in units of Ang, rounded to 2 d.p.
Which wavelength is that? 6278.21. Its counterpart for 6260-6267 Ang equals 6266.66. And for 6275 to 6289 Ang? 6285.45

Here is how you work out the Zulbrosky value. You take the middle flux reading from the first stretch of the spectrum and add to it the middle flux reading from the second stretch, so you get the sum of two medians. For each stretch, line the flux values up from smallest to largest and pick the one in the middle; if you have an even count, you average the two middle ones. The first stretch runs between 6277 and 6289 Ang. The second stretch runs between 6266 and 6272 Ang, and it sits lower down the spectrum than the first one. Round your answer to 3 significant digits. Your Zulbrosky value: 17.5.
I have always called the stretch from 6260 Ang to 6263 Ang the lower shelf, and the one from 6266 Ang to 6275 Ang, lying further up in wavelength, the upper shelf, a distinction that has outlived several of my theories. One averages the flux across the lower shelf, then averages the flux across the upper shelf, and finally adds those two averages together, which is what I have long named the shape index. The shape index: 18.0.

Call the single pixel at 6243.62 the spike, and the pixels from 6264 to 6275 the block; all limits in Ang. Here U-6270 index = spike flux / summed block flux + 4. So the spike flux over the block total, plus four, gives 4.13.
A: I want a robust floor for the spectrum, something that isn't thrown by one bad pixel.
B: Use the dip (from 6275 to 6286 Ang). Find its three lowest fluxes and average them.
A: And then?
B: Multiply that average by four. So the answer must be 34.0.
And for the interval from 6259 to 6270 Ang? 33.0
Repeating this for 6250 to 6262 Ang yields 30.5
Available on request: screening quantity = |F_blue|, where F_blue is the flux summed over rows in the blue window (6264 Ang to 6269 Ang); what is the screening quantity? 25.2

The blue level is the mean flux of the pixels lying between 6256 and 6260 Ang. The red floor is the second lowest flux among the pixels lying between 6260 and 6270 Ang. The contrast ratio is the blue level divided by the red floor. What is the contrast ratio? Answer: 0.99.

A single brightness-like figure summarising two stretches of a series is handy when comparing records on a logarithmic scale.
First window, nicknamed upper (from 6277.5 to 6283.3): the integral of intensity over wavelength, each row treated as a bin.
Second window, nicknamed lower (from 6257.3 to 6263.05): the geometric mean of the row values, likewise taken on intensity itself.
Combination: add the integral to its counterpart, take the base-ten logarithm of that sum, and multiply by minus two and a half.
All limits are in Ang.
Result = -4.41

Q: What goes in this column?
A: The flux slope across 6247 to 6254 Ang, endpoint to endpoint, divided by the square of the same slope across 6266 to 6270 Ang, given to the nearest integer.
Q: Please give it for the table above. 2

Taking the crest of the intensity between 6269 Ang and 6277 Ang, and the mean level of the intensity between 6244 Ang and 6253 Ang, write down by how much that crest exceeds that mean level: 1.3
